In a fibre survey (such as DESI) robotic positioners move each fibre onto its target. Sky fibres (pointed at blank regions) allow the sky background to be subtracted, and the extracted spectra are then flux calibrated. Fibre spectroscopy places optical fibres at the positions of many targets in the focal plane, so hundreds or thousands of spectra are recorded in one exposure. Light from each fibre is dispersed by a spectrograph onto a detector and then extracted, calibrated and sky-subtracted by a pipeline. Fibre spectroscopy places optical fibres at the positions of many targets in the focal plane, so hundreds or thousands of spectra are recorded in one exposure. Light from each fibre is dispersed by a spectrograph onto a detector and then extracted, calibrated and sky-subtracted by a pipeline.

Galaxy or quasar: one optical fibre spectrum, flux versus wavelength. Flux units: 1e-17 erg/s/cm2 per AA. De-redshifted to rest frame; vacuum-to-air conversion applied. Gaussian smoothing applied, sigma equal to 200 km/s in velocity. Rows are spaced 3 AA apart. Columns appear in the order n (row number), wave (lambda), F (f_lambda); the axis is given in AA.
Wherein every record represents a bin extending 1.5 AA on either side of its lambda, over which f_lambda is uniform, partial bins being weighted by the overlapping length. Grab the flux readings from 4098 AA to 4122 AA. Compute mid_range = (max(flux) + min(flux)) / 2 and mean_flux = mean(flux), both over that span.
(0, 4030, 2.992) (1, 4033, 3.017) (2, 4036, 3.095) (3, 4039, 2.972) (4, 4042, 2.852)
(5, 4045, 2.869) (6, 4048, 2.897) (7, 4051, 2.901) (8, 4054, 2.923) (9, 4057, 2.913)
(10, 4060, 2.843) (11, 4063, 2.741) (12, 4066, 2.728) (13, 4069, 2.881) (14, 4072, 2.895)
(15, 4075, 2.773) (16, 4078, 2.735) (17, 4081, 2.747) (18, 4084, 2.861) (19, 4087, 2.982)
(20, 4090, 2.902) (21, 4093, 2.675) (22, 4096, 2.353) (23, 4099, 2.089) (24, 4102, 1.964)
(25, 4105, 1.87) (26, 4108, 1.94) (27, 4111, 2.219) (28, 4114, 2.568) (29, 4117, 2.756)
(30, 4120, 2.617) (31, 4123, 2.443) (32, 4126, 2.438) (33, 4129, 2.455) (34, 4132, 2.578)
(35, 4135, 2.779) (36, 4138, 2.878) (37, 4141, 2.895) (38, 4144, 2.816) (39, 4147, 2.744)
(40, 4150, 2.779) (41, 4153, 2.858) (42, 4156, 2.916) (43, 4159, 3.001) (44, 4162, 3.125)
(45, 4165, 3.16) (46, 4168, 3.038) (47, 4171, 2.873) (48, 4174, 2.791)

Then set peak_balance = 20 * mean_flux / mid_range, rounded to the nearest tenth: 19.5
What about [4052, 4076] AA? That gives 20.1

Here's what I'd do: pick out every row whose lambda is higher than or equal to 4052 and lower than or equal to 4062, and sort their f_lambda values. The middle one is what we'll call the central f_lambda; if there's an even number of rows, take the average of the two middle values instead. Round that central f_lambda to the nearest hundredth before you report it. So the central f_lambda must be 2.91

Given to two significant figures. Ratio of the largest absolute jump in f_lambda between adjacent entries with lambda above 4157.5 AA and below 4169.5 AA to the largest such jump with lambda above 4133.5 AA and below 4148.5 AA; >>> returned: 1.3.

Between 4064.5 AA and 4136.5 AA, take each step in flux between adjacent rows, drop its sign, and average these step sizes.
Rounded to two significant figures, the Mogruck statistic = 0.14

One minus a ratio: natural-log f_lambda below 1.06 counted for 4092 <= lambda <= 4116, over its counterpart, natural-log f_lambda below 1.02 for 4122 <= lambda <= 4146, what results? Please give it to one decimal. -1.0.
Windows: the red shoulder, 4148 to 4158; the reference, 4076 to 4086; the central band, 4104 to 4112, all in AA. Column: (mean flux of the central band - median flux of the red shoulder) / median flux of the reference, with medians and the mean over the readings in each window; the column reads -0.31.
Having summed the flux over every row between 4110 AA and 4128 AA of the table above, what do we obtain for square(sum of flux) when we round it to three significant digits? 226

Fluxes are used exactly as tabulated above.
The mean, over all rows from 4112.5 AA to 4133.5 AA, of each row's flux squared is 6.5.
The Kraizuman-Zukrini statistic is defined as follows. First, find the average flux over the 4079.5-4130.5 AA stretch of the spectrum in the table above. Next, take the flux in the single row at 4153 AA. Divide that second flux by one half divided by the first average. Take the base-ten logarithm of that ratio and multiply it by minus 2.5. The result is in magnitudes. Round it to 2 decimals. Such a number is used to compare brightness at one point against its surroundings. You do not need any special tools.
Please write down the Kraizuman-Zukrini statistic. -2.87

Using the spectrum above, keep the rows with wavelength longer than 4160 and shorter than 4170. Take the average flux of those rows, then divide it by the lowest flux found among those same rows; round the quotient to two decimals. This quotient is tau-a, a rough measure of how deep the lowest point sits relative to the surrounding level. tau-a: 1.02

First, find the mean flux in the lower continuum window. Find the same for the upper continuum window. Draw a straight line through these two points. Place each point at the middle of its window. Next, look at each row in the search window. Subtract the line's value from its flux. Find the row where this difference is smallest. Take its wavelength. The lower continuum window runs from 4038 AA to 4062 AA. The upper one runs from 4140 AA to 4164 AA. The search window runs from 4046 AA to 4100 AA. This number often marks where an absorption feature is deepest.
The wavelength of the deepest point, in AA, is 4099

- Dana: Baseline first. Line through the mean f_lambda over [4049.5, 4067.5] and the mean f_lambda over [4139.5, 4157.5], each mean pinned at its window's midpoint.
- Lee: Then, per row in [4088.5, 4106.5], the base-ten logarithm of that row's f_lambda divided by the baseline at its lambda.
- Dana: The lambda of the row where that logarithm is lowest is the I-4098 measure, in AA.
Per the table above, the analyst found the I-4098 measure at 4105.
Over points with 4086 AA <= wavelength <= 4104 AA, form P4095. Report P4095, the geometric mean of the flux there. 2.5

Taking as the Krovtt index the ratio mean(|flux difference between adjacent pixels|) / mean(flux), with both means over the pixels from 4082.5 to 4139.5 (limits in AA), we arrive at 0.0641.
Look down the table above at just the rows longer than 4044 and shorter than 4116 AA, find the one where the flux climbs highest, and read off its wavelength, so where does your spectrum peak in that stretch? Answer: 4087 AA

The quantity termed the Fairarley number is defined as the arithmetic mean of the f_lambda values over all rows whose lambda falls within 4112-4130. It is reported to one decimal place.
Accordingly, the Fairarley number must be 2.5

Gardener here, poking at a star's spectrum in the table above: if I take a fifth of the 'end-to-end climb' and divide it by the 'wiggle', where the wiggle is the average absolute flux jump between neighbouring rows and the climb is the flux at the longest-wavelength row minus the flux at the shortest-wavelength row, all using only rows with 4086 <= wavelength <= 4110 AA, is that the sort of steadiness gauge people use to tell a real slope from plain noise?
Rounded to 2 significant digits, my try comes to -1.2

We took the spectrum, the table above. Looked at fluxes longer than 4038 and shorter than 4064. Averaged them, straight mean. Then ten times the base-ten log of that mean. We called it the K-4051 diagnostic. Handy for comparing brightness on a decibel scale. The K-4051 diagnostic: 4.59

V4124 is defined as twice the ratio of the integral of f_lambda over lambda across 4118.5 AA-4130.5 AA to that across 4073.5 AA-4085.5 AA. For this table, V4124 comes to 1.79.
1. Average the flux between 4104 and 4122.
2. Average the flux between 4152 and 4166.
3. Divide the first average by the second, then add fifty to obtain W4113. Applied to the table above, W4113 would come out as 50.8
